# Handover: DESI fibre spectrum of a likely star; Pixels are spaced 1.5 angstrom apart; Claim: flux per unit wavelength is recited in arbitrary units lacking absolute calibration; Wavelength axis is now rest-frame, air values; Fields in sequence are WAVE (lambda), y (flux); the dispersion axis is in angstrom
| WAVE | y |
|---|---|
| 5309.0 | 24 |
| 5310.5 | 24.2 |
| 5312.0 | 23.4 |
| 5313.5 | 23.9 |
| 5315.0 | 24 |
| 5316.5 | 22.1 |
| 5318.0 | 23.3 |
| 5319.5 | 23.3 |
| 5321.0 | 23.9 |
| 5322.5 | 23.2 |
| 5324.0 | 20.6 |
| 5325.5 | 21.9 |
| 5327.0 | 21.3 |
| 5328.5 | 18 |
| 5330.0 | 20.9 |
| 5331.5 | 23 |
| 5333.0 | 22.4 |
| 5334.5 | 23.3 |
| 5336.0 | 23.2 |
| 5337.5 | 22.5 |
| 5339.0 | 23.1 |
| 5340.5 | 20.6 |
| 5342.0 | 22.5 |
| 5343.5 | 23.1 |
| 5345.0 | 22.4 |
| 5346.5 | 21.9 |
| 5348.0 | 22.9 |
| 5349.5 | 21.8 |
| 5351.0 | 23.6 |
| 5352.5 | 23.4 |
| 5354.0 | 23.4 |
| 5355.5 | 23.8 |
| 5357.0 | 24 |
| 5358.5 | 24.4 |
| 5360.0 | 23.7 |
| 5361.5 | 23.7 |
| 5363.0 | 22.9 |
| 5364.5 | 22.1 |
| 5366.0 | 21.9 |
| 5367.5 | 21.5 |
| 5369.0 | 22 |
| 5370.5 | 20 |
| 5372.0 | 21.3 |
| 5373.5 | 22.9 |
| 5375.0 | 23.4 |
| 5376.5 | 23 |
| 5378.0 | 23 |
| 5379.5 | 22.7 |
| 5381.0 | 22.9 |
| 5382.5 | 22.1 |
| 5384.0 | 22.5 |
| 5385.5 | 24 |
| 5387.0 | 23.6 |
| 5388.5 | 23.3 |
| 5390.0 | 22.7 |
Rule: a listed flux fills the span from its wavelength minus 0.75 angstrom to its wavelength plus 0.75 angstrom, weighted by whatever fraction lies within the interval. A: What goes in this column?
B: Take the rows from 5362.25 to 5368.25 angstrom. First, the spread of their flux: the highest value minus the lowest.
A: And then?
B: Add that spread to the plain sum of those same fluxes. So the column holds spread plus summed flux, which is 90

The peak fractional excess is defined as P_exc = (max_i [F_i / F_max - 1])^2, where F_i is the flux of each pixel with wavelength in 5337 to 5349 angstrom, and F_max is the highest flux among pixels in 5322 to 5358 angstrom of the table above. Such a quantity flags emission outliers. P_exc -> 0.0014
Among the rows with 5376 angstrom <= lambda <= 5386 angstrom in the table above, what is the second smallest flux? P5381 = 22.5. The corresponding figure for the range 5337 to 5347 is 21.9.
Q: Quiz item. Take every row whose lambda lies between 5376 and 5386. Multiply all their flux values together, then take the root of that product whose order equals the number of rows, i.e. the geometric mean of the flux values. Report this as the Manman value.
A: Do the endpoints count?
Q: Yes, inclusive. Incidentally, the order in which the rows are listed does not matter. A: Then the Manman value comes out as 22.9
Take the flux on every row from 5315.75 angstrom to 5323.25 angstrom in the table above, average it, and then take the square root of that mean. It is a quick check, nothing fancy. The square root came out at 4.81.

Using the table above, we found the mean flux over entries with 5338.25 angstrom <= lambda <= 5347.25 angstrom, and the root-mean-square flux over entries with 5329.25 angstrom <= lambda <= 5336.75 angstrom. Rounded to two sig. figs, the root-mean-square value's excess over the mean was 0.31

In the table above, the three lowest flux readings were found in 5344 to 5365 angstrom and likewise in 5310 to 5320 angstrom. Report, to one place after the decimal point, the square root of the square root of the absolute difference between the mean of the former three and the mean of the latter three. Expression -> 1.0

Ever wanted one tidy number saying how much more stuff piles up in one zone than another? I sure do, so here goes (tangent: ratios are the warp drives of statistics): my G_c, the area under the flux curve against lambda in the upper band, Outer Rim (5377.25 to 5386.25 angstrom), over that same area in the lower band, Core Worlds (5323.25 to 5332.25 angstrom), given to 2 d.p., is 1.09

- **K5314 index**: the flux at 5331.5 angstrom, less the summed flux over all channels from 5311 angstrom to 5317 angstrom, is -70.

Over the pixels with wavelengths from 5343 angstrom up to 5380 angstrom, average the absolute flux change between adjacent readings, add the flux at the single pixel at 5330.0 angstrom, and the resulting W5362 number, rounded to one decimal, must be 21.6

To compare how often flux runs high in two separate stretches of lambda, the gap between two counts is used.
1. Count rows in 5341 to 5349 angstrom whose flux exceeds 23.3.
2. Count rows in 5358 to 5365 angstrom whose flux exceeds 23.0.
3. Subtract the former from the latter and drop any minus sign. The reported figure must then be 3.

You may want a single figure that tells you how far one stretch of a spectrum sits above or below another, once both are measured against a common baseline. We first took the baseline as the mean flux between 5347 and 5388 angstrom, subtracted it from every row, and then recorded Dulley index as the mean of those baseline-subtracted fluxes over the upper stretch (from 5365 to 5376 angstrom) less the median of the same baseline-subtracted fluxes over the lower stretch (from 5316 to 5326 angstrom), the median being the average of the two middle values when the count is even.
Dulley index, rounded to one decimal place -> -1.3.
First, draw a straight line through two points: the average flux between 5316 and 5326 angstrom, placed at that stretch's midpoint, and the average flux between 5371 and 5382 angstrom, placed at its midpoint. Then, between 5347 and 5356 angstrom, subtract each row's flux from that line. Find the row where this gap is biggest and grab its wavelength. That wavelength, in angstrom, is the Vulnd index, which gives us 5349.5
